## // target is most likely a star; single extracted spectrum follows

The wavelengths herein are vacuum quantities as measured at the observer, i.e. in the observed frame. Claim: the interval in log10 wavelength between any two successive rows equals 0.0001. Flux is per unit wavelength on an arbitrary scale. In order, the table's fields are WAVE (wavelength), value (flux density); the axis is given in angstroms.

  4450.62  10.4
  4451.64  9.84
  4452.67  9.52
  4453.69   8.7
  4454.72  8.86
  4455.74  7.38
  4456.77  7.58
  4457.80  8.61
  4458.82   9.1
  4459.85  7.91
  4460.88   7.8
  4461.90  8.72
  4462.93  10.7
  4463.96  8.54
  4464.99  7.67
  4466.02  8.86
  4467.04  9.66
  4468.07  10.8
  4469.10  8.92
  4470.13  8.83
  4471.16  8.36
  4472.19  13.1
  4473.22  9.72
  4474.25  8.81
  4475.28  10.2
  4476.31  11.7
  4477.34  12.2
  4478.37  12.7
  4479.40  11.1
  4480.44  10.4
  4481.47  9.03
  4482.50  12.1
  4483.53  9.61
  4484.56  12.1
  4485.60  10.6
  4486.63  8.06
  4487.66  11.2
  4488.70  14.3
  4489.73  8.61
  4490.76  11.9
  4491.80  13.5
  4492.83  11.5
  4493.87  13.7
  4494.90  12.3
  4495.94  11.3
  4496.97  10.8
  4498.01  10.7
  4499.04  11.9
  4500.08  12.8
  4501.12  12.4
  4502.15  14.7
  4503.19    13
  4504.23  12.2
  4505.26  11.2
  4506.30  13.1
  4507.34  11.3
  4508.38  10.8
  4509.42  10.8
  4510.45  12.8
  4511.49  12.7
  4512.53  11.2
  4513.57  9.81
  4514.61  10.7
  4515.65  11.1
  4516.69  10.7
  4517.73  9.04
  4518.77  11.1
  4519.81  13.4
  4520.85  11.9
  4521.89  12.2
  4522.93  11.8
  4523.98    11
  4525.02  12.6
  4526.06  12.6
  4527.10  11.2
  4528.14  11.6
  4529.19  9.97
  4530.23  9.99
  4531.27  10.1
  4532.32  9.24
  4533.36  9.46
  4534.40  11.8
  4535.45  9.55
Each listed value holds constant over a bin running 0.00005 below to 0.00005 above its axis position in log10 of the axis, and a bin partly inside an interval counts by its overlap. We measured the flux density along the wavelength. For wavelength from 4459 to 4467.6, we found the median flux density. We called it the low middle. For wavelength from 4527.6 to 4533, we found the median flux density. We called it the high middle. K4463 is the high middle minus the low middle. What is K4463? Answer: 1.4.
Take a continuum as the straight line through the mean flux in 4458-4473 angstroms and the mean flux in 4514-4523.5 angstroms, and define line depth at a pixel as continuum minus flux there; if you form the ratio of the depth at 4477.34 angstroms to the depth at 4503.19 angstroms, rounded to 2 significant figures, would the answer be 1.1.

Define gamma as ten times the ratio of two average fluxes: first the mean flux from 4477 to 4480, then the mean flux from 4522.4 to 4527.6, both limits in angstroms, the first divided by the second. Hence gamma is 10.1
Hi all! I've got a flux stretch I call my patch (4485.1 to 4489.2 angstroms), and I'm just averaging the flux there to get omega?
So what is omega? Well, 11.0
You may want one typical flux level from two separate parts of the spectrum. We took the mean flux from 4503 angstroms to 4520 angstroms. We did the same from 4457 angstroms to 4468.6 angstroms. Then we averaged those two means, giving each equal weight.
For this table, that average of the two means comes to 10.2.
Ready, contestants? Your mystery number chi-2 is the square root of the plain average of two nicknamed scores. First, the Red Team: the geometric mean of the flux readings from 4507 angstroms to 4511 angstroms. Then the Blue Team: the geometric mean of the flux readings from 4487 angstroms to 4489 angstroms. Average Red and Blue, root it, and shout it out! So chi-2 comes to 3.47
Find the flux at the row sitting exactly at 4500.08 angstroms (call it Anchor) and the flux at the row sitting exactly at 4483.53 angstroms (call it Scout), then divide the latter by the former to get 0.75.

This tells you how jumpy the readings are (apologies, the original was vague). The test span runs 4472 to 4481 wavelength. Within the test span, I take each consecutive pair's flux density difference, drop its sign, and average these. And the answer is 1.31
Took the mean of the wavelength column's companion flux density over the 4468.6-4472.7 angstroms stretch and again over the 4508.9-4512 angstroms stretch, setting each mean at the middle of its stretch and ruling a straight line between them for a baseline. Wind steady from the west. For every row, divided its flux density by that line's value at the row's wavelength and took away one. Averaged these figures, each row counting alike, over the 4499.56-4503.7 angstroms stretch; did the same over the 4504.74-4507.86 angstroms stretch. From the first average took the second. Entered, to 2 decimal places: 0.14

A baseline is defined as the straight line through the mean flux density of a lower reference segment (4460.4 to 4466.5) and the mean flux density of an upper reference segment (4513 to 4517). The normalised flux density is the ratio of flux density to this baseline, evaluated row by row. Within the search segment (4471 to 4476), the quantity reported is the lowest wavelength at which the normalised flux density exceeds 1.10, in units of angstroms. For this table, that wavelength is 4472.19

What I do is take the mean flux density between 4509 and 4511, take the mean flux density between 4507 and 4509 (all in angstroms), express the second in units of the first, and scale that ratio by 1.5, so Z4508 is 1.4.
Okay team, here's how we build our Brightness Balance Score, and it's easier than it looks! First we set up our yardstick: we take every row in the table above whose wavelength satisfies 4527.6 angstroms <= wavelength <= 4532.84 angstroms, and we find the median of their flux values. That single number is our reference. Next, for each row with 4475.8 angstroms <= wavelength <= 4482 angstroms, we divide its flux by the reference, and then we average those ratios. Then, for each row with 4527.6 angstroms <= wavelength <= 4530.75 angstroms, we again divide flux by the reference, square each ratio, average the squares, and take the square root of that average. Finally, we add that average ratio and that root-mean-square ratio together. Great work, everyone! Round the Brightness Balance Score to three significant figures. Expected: 2.18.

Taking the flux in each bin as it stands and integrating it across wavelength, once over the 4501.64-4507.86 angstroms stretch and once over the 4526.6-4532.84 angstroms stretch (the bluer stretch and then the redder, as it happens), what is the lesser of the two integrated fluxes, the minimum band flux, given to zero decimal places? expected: 65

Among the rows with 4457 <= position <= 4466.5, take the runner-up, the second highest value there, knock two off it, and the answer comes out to 7.1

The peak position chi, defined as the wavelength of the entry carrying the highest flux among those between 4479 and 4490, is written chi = 4488.70 angstroms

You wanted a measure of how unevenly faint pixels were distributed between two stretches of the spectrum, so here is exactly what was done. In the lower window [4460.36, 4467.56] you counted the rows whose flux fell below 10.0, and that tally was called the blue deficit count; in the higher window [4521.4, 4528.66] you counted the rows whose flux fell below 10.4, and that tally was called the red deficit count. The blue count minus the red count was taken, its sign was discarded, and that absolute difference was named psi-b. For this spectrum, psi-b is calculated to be 6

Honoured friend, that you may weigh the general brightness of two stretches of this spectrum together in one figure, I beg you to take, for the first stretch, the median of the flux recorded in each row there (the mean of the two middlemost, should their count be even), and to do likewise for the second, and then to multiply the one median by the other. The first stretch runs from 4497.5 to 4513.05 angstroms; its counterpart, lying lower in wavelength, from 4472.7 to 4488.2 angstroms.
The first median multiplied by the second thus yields 129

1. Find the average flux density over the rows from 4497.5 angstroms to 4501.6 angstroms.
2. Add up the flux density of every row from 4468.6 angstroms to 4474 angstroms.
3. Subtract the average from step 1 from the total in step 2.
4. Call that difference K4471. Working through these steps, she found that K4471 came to 37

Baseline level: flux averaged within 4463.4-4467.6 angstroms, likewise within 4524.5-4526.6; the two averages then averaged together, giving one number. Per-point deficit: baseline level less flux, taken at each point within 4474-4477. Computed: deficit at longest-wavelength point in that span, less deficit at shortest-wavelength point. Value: -2.9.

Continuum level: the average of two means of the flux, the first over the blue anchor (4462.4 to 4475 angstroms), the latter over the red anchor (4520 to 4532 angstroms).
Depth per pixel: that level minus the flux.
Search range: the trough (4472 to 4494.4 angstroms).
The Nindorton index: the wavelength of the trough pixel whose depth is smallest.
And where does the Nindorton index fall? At 4488.70 angstroms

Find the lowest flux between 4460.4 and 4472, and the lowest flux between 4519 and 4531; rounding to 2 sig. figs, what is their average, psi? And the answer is 8.8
